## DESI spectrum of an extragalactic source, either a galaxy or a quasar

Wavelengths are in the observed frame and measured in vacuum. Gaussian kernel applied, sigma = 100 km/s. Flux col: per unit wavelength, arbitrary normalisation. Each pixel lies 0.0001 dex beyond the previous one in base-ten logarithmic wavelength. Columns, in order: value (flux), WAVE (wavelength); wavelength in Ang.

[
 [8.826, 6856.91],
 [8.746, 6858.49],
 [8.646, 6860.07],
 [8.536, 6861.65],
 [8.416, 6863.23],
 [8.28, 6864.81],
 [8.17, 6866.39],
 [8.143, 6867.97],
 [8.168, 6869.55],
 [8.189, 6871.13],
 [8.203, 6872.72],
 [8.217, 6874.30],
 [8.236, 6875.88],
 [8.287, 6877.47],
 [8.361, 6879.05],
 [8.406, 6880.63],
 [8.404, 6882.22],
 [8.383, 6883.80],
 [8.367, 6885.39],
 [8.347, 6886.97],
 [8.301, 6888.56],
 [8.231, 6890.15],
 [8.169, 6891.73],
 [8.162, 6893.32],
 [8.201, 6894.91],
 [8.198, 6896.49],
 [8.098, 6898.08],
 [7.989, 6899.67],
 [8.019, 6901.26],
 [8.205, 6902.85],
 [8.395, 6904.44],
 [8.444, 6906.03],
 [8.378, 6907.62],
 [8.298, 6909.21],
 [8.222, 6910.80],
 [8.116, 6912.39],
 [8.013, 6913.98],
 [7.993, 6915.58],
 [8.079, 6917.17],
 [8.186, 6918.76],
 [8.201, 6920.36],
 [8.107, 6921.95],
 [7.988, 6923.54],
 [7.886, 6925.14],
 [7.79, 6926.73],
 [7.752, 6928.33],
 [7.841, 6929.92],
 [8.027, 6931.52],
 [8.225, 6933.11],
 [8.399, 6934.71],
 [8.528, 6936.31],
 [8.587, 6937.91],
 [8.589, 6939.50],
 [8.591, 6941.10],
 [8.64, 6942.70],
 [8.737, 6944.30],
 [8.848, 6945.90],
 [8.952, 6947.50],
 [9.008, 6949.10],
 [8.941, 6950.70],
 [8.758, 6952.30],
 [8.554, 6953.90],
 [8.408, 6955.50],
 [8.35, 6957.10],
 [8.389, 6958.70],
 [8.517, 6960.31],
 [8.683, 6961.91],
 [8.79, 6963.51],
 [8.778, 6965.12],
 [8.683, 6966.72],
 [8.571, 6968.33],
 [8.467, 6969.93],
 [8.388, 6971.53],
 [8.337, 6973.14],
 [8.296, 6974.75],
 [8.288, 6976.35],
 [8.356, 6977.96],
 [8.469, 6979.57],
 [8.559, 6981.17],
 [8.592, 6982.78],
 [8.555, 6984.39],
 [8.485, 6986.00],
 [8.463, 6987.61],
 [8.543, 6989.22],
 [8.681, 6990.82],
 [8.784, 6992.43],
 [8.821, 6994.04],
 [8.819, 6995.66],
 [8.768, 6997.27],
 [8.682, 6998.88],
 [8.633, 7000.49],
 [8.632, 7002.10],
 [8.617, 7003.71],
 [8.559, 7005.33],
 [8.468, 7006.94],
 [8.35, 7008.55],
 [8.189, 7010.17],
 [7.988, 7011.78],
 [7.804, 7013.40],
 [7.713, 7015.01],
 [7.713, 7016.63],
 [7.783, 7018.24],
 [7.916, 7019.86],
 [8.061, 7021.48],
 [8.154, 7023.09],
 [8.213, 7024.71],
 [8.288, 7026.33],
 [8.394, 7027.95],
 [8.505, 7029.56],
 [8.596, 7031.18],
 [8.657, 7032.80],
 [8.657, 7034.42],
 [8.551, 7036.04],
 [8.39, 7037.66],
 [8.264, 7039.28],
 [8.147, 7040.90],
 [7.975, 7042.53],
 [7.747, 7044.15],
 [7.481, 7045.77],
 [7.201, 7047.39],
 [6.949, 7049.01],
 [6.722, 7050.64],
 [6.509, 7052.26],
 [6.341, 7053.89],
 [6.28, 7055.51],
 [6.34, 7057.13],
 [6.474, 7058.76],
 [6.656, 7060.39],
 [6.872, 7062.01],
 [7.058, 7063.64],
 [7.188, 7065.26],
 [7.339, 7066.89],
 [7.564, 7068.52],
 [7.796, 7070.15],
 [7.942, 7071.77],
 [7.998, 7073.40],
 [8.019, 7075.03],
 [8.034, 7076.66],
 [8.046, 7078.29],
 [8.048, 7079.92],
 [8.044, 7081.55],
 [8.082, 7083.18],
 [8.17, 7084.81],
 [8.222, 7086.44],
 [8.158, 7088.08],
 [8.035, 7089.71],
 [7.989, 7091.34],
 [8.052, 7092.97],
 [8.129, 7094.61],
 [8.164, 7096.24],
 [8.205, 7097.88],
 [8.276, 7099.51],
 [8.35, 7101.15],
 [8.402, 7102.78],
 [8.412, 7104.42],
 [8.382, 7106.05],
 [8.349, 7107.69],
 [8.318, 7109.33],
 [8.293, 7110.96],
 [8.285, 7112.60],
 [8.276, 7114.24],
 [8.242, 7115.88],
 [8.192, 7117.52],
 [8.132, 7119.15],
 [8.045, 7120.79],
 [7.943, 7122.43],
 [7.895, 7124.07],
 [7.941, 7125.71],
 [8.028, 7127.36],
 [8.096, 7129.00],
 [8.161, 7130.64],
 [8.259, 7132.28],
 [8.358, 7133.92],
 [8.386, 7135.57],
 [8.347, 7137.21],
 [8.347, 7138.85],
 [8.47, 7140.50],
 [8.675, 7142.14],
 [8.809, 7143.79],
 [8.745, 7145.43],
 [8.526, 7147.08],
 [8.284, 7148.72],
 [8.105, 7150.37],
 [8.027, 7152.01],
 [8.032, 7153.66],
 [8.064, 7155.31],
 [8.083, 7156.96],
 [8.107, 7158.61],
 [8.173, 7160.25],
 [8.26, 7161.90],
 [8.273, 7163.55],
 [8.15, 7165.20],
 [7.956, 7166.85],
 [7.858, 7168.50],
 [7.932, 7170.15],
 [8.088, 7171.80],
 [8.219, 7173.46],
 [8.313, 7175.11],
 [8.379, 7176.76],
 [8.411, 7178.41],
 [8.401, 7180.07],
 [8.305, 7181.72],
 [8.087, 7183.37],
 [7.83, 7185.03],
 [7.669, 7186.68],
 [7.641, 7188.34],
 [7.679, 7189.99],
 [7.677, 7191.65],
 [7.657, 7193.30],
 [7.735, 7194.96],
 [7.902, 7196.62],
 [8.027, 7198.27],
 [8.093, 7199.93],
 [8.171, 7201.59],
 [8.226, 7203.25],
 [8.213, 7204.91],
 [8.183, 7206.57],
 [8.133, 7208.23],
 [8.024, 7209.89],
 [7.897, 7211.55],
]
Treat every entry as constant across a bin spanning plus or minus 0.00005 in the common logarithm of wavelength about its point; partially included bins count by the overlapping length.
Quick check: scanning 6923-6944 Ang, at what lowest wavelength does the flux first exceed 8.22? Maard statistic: 6933.11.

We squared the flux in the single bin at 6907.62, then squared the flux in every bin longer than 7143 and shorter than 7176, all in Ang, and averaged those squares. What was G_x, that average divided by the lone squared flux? 0.96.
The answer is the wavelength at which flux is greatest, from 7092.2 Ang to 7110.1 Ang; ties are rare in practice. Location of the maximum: 7104.42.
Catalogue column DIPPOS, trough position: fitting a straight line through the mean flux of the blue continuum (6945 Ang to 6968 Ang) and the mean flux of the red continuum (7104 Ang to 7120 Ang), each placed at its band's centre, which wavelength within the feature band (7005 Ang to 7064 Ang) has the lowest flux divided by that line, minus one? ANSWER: 7055.51 Ang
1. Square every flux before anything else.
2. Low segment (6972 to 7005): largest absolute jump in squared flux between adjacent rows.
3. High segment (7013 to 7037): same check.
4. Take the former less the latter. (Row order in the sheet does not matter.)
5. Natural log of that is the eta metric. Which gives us -2.8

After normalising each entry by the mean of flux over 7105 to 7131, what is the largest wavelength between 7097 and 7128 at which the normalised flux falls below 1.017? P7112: 7127.36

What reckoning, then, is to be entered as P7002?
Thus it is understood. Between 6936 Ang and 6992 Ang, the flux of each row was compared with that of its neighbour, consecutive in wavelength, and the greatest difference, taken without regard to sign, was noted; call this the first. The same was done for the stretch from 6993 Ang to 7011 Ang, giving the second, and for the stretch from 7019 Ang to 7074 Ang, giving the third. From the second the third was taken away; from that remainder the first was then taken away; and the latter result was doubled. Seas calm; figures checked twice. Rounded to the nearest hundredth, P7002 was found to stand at -0.65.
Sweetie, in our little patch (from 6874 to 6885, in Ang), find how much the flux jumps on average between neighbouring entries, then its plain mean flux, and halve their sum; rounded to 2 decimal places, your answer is 4.18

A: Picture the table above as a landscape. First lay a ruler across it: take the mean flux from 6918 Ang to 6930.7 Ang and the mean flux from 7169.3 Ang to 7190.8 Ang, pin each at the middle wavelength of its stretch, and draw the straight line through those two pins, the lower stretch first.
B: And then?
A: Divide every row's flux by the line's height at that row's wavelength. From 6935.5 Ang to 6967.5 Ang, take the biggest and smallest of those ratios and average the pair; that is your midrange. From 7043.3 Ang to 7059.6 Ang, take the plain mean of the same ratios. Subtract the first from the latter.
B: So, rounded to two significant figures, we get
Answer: -0.24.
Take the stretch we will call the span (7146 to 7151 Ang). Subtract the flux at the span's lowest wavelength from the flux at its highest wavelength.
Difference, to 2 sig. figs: -0.42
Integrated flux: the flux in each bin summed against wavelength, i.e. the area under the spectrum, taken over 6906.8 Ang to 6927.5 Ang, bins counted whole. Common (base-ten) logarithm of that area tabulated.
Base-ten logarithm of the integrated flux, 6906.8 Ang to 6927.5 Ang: 2.22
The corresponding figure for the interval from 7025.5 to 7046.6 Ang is 2.24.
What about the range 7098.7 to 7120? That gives 2.25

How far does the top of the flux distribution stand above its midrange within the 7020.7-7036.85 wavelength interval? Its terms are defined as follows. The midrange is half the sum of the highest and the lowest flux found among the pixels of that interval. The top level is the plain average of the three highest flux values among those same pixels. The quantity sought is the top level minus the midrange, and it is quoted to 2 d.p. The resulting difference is 0.28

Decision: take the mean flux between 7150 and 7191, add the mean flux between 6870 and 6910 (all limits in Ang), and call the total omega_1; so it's 16.3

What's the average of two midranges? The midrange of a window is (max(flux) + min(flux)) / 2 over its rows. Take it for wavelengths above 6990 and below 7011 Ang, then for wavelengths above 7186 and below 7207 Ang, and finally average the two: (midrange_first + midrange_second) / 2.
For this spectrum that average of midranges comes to 8.22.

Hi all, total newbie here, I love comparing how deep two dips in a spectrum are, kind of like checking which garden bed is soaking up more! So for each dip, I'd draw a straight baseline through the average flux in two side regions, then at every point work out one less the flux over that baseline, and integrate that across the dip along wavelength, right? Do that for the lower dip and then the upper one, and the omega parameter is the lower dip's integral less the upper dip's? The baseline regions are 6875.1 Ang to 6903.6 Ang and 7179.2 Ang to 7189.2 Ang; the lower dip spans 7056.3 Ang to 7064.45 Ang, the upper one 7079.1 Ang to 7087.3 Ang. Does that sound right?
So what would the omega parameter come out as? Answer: 1.5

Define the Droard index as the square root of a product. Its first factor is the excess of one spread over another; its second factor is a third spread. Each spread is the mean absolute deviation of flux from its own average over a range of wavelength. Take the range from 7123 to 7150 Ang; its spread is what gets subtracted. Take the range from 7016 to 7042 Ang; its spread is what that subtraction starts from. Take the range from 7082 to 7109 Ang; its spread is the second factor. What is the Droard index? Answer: 0.057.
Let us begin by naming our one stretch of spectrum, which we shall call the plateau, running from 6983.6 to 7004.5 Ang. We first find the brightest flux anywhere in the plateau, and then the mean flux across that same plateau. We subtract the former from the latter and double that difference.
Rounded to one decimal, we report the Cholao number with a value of -0.3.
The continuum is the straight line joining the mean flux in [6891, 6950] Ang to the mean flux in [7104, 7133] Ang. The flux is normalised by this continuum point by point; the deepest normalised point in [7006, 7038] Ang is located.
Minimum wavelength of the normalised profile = 7015.01 Ang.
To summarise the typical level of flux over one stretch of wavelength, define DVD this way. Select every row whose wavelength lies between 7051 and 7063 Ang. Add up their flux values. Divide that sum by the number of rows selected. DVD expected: 6.5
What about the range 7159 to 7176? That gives 8.1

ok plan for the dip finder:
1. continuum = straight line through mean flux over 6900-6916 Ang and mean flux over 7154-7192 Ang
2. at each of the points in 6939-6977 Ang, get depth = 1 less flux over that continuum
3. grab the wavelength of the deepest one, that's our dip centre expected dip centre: 6976.35 Ang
